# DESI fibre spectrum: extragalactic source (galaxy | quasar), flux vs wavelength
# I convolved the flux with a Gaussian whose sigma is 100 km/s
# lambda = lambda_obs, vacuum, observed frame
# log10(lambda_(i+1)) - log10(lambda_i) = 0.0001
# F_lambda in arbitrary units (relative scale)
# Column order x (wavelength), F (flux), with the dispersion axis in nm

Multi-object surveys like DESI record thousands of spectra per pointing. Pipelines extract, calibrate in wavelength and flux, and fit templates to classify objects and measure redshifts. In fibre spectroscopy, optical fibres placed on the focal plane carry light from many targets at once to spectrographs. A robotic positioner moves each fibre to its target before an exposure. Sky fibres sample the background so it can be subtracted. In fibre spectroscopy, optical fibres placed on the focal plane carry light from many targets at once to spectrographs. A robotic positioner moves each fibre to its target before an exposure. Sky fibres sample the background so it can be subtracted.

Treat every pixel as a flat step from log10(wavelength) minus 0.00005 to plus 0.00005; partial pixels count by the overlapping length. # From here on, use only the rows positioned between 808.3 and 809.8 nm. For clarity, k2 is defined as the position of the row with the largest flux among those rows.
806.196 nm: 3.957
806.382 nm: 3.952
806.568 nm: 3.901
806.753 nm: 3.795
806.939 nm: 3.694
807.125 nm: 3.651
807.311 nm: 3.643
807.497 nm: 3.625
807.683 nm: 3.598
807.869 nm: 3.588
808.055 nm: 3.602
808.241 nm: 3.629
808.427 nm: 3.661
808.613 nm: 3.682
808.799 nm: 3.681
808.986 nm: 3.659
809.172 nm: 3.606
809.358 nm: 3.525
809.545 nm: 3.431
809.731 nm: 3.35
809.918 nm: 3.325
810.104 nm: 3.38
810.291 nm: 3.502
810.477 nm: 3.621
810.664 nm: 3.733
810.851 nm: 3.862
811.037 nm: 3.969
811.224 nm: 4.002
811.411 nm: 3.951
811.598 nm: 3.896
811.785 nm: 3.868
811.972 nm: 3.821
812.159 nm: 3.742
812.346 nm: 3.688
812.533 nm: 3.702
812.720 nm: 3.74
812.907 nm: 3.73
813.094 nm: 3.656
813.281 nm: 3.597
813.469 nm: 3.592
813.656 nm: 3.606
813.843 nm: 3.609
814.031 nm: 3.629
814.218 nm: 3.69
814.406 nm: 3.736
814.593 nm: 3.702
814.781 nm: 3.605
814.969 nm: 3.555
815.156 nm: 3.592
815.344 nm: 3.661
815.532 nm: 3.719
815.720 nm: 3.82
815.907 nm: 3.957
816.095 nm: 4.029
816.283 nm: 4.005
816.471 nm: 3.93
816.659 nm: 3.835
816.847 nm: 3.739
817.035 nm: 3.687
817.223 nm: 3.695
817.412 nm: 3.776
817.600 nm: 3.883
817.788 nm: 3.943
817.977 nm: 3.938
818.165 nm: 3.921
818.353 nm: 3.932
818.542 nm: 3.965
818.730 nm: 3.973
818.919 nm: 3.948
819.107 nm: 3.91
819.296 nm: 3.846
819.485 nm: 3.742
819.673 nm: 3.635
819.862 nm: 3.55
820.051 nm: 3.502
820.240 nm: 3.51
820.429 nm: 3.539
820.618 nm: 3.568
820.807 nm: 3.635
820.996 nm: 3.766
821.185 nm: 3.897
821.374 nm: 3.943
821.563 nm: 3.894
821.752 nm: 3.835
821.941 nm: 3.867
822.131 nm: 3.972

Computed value 808.613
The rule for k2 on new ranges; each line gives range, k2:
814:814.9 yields 814.406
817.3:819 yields 818.730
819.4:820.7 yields 819.485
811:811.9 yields 811.224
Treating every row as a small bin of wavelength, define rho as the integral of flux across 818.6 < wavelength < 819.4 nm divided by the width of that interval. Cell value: 3.92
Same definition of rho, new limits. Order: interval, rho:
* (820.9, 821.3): 3.84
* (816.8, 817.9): 3.79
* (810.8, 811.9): 3.93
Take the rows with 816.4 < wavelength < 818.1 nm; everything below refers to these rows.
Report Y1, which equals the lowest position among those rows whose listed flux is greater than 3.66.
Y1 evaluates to 816.471 nm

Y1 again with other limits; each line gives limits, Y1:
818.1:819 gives 818.165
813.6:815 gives 814.218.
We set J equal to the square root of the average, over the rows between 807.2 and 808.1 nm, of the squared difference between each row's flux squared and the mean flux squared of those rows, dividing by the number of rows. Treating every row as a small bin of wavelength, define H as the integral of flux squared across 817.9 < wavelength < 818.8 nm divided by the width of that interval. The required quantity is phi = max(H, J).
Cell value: 15.6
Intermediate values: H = 15.6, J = 0.14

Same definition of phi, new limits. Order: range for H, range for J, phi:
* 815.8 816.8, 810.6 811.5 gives 15.5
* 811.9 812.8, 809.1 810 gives 14.0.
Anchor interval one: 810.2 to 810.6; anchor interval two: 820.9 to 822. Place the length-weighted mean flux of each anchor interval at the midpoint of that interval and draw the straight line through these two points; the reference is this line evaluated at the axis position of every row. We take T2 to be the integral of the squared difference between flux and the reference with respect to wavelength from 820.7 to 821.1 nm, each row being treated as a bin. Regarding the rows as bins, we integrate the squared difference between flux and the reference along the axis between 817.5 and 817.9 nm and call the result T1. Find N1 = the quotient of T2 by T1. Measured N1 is 1.4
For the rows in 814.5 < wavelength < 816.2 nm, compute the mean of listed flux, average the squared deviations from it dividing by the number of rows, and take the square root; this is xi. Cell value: 0.156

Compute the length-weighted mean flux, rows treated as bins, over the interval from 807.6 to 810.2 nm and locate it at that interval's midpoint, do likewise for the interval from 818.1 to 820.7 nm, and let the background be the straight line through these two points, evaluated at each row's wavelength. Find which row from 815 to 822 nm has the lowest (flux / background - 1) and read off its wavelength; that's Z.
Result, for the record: 820.051 nm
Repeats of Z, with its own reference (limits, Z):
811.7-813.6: 813.469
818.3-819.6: 819.485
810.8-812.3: 812.159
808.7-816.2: 809.918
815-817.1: 815.156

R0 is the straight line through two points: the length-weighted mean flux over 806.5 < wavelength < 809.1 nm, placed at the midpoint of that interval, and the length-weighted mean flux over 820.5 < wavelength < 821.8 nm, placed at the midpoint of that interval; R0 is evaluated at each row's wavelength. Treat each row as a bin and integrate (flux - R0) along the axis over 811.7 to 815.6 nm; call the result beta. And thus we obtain -0.17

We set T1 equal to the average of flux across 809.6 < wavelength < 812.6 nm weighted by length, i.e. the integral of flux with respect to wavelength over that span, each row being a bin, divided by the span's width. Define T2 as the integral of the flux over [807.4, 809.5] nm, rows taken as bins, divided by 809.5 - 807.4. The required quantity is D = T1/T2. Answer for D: 1.03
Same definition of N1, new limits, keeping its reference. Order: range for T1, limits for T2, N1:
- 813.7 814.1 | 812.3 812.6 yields 1.1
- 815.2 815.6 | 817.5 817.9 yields 8.3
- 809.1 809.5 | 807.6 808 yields 2.0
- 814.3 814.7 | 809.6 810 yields 27.9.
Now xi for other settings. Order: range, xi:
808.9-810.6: 0.117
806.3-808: 0.127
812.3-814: 0.056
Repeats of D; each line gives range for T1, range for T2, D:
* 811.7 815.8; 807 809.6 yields 1.02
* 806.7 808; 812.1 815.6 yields 1.00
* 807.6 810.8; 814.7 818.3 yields 0.94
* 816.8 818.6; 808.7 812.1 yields 1.05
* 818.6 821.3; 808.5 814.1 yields 1.01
